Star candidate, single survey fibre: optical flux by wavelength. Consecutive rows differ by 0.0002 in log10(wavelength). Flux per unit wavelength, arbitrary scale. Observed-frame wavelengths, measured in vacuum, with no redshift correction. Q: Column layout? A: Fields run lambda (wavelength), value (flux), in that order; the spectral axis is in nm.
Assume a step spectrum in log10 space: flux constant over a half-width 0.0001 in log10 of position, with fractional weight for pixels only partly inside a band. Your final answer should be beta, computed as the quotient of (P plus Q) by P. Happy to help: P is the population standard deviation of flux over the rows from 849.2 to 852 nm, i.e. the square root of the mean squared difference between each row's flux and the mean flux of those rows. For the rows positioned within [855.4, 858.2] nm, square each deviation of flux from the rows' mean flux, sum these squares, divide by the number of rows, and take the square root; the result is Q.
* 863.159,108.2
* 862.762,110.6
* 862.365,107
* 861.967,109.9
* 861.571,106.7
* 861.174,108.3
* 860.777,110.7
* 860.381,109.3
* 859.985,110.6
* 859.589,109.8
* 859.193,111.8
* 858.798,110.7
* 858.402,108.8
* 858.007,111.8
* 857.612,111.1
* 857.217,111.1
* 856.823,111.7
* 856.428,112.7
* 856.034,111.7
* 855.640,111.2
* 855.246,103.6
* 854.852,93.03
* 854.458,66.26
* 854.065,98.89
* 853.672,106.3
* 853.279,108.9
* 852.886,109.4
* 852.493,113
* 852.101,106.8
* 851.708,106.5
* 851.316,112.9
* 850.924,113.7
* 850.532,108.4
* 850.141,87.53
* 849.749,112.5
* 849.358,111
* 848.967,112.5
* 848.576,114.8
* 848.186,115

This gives 1.1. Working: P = 8.5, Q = 1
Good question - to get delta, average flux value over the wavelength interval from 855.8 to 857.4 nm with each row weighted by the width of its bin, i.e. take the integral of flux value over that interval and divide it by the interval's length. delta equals 112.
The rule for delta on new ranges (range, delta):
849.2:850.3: 104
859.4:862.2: 109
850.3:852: 110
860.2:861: 110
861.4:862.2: 108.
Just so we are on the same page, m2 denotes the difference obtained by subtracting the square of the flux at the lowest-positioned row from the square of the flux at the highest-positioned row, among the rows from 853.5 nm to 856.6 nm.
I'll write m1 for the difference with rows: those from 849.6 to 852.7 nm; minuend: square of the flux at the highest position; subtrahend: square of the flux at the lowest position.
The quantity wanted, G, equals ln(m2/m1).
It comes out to 2.5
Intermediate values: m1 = 113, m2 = 1402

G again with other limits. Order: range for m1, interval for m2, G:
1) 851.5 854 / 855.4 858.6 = 2.5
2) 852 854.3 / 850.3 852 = -1.4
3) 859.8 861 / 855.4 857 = 1.6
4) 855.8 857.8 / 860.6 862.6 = 1.8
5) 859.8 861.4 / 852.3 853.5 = 0.6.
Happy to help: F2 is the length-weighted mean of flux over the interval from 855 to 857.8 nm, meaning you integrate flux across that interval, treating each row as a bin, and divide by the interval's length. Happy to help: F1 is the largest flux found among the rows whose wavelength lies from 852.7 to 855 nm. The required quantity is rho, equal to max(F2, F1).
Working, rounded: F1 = 109.4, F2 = 110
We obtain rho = 110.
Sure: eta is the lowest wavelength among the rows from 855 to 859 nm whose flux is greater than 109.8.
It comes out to 855.640 nm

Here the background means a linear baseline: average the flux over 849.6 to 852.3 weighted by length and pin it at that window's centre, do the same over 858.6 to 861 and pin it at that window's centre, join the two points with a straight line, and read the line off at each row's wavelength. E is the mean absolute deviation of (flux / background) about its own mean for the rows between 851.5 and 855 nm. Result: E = 0.095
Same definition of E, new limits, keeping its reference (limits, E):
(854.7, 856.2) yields 0.059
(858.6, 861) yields 0.007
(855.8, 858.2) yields 0.005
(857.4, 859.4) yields 0.009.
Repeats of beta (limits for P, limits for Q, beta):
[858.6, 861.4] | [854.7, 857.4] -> 7.3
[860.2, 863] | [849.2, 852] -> 6.6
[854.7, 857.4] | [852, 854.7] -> 3.2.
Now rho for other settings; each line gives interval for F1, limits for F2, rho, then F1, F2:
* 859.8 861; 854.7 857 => 111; 110.7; 108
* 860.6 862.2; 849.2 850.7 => 111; 110.7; 105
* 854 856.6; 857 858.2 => 113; 112.7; 111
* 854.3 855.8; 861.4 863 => 111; 111.2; 109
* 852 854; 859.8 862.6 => 113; 113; 109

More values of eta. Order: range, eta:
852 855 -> 852.493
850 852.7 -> 850.924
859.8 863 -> 859.985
